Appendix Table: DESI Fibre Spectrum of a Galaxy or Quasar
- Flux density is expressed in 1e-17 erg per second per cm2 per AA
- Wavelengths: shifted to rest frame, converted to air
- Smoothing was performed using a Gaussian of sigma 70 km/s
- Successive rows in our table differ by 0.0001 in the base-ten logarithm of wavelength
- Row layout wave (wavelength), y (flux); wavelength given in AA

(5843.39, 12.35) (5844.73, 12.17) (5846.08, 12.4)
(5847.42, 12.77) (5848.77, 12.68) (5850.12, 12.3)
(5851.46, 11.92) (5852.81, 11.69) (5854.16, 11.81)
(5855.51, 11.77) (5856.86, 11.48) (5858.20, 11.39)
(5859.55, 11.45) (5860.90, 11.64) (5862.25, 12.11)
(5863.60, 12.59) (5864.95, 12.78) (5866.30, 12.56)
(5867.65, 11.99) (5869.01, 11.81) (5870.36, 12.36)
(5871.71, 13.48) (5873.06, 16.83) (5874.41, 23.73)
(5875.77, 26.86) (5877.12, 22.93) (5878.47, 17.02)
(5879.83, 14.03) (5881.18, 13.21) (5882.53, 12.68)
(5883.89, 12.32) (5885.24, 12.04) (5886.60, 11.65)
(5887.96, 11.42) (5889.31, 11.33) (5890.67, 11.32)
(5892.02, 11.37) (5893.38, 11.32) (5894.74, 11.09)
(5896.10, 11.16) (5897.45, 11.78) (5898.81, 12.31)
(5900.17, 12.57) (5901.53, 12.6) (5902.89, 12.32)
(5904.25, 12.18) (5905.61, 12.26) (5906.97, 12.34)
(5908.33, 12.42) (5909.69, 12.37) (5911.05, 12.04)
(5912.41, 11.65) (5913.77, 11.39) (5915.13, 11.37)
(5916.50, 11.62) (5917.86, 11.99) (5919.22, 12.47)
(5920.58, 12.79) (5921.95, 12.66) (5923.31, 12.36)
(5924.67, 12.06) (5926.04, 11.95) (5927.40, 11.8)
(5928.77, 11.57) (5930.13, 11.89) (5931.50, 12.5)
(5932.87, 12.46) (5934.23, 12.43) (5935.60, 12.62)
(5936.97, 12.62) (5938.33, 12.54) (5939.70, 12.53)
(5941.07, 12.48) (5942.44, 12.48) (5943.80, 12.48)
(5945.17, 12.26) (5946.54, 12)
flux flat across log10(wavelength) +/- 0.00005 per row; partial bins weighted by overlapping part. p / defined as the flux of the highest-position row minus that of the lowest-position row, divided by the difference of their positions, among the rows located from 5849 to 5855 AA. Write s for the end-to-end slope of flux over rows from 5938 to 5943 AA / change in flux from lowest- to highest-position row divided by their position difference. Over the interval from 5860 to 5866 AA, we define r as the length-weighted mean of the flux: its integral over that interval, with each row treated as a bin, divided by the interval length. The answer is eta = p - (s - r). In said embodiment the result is 12.2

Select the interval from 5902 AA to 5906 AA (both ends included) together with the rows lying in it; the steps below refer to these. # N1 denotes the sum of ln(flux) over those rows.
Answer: 7.52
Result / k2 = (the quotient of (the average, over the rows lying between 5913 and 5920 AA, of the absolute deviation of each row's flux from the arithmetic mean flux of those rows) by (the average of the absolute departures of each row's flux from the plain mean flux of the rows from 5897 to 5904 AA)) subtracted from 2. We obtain 0.3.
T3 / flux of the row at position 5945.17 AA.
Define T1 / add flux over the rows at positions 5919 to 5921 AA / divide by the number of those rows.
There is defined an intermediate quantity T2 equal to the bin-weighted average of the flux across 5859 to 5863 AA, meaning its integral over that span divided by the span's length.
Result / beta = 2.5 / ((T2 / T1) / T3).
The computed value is 32.9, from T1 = 12.6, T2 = 11.8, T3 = 12.26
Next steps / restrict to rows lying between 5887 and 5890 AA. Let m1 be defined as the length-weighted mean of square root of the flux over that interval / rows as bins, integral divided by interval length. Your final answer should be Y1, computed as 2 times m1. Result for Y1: 6.75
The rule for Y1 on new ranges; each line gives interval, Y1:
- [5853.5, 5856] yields 6.86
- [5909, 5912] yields 6.98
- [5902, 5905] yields 7.00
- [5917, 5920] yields 7.01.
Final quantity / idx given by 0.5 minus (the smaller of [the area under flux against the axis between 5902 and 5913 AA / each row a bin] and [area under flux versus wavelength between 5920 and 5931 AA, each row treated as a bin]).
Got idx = -133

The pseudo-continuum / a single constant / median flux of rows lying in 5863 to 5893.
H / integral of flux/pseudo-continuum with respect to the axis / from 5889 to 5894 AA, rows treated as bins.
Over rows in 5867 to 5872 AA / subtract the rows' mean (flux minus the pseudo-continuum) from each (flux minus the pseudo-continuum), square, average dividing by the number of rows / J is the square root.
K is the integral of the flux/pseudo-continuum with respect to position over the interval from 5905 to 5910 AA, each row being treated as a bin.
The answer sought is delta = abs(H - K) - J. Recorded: -0.2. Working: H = 4.5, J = 0.65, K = 4.9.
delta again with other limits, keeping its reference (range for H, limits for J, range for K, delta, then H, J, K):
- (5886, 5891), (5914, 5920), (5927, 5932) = -0.2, 4.5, 0.41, 4.7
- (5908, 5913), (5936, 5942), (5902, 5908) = 1.0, 4.8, 0.05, 5.9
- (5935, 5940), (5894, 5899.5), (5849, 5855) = 0.2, 5.0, 0.50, 5.7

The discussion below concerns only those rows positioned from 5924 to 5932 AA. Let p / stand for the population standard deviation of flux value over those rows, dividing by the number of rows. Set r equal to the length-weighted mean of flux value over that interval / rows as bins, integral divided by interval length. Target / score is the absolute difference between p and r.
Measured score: 11.7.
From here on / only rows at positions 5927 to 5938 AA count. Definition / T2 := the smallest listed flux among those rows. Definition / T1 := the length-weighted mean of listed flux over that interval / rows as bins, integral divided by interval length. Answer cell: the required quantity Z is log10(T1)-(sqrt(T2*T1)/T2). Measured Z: 0.059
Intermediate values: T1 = 12.3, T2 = 11.57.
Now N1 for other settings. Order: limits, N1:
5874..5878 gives 9.59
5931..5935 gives 7.57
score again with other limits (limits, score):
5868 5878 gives 12.4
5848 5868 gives 11.6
